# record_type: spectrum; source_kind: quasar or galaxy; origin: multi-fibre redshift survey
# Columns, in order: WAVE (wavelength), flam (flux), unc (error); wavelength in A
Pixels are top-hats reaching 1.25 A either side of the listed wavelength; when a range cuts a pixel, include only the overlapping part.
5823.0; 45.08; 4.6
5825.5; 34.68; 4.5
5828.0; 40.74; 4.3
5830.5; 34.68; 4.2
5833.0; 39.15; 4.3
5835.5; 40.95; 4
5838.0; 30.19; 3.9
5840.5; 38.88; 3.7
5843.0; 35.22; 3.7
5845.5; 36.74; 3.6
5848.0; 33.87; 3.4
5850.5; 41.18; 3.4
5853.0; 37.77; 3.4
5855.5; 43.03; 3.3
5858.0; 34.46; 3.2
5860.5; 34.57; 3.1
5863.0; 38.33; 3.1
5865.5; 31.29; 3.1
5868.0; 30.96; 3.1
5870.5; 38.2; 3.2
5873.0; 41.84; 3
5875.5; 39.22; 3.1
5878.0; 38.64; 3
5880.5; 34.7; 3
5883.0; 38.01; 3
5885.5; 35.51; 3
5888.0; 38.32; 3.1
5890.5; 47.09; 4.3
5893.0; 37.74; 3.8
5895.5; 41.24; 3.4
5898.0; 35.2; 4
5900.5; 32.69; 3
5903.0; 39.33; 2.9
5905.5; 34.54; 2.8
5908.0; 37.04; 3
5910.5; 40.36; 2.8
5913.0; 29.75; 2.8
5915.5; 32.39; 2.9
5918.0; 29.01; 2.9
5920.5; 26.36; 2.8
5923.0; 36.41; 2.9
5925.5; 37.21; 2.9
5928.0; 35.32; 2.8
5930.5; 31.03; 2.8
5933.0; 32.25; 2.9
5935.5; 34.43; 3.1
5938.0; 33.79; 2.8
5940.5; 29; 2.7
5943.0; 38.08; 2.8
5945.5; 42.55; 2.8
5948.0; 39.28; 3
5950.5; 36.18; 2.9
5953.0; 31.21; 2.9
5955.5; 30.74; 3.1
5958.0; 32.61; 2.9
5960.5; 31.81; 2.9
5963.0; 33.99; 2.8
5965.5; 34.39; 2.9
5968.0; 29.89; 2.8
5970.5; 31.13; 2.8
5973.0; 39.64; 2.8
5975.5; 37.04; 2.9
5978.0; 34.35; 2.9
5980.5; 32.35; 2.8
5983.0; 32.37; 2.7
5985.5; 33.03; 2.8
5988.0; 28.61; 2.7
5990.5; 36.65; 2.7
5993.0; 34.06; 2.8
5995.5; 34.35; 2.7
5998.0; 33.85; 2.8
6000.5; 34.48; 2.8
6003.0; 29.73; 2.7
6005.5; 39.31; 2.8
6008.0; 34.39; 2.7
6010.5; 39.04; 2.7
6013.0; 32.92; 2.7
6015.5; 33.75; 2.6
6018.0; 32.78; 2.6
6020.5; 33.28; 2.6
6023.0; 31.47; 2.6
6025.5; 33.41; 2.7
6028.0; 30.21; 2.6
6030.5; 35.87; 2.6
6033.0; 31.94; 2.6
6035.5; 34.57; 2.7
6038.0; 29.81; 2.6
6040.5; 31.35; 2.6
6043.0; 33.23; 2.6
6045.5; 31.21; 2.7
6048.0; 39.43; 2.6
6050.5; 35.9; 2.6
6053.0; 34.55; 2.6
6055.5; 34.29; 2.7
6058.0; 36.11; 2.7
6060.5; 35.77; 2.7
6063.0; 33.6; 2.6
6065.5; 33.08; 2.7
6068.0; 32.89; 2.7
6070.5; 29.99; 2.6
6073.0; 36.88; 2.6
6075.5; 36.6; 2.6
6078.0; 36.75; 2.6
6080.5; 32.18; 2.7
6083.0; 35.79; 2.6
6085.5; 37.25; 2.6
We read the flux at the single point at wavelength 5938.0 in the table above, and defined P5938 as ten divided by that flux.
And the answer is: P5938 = 0.30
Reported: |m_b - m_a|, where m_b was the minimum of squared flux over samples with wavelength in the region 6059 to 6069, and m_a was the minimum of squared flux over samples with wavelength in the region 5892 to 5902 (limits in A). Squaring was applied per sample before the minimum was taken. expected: 13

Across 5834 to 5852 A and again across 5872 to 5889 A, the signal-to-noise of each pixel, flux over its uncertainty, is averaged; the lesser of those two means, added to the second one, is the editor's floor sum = 22.6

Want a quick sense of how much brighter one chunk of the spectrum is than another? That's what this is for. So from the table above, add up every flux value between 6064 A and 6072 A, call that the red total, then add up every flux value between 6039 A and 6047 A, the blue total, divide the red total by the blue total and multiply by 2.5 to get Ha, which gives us 2.50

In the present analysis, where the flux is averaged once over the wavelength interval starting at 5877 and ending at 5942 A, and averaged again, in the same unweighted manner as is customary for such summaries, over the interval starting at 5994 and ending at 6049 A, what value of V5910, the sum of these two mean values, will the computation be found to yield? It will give 68.9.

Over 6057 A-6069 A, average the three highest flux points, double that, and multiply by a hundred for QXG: 7032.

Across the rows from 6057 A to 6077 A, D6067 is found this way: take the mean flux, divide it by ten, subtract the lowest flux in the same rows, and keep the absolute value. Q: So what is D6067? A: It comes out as 26.6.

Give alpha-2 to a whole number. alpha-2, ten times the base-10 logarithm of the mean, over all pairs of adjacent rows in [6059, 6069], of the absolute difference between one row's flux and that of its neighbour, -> 0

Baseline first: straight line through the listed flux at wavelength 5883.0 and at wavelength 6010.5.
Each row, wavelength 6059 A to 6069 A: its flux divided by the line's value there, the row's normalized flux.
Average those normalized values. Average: 0.86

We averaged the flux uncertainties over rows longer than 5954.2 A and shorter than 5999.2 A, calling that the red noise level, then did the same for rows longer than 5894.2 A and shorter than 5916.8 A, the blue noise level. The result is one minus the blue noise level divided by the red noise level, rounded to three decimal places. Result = -0.087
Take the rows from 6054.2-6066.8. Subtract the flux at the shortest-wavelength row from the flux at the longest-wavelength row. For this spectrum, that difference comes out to -1.2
